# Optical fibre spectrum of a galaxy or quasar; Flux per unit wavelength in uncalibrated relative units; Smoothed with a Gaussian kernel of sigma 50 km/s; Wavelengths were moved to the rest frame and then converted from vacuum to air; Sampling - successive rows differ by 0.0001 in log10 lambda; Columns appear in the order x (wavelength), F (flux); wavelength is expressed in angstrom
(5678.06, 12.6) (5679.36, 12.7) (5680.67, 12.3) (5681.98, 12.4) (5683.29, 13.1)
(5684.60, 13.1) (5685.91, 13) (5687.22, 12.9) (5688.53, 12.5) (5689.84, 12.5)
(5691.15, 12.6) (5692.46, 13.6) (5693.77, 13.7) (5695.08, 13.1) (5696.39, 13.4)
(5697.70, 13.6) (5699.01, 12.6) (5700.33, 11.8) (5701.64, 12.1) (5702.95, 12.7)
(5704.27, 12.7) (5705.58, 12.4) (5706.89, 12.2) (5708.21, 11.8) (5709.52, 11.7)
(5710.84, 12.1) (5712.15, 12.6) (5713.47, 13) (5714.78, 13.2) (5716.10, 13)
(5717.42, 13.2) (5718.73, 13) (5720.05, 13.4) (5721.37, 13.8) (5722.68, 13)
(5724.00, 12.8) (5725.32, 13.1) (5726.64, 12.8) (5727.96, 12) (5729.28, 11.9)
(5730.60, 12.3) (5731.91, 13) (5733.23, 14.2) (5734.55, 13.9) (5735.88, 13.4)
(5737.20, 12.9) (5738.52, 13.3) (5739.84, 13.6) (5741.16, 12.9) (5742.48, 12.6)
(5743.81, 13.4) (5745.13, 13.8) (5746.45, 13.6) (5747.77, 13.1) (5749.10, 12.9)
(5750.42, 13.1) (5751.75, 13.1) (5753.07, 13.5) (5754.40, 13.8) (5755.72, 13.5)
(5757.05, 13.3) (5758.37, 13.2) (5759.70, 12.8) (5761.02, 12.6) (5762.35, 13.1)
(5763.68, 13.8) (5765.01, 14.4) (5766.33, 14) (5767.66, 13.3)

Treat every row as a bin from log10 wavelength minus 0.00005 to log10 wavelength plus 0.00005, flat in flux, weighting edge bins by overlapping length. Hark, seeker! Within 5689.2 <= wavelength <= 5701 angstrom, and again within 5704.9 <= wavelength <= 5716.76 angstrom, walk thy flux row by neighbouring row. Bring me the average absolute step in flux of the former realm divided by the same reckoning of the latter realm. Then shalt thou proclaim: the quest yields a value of 1.7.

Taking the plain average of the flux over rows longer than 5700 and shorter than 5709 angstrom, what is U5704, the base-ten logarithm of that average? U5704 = 1.09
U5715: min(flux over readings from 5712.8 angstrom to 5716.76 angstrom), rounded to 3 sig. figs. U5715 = 13.0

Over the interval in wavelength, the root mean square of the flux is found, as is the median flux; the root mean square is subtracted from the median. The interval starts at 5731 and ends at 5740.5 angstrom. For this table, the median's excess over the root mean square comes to -0.08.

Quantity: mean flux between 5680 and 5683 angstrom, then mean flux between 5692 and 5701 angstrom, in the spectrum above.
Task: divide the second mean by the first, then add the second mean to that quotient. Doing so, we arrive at 14.2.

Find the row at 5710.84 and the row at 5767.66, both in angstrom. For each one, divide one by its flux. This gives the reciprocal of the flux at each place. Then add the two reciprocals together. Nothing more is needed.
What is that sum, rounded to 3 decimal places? 0.158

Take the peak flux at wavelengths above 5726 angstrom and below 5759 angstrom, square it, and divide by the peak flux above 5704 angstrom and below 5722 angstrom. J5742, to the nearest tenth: 14.6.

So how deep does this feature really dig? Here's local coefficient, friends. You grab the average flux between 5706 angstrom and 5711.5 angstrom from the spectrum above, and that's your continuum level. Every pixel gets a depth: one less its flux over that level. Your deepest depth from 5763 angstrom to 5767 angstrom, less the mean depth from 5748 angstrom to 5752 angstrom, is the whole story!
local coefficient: -0.064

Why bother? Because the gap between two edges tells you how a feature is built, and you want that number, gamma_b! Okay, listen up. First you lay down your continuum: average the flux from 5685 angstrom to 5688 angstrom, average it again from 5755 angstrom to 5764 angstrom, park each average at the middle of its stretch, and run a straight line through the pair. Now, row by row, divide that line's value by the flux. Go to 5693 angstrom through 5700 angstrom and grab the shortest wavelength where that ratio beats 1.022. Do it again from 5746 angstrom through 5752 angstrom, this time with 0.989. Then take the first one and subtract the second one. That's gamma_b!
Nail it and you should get -48.8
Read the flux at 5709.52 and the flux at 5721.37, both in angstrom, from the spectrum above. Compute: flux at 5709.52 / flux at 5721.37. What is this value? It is 0.85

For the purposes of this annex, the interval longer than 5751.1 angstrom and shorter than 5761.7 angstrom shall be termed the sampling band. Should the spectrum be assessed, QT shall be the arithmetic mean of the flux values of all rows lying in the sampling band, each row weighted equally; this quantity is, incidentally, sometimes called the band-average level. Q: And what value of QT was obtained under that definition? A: 13.2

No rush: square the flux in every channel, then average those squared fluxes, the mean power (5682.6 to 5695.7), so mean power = 169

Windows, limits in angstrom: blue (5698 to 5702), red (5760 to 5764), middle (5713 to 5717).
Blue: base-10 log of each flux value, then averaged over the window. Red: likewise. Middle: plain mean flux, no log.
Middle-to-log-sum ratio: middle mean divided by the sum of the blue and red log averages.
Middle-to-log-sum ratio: 5.93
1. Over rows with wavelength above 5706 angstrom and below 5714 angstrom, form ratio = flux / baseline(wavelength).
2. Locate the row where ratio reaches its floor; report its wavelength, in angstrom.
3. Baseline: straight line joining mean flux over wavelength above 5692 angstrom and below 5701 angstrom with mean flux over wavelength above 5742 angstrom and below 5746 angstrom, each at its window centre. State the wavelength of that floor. 5709.52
